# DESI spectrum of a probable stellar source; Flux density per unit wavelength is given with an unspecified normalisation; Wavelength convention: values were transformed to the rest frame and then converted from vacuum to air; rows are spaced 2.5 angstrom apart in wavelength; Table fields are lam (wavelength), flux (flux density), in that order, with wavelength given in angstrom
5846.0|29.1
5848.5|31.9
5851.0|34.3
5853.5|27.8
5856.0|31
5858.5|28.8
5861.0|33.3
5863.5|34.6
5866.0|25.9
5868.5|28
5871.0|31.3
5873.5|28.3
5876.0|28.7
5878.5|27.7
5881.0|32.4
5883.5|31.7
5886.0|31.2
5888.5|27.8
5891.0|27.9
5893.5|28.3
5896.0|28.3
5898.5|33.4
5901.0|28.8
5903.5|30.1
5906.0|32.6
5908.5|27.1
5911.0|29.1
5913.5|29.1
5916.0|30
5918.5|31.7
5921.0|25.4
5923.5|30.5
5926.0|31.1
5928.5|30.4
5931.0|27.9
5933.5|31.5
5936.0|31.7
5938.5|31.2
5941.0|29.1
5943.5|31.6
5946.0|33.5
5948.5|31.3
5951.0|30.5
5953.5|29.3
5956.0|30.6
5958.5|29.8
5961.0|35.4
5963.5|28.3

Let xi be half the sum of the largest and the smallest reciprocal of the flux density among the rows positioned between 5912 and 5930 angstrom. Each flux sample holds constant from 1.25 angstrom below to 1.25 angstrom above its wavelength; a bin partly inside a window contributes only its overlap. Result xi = 0.0355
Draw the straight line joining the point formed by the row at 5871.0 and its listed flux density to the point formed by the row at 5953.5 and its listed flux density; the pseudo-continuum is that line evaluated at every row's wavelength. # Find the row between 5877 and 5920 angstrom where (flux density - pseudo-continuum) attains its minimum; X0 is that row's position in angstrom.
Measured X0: 5878.5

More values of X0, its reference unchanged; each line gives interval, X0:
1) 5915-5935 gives 5921.0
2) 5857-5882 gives 5866.0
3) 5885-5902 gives 5888.5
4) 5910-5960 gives 5921.0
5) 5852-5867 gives 5866.0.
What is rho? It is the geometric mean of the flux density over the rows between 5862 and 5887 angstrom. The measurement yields 29.9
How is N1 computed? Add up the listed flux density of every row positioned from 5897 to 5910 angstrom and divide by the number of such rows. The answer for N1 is 30.4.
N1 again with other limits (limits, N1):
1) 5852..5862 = 30.2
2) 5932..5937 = 31.6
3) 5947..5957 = 30.4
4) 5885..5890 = 29.5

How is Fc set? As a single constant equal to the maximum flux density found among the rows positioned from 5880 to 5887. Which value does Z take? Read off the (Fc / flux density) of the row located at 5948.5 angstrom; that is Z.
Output 1.04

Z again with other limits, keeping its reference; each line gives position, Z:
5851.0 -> 0.94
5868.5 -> 1.16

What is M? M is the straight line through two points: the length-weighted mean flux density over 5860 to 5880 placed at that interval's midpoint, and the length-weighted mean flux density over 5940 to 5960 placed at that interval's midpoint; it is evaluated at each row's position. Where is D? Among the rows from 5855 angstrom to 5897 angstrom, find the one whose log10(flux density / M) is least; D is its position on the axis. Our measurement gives 5866.0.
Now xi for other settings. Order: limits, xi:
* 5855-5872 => 0.0338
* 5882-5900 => 0.0330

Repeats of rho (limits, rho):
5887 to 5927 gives 29.4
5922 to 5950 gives 30.9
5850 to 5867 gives 30.6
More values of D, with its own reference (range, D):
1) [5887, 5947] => 5921.0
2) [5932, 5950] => 5941.0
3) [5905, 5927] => 5921.0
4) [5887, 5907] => 5888.5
